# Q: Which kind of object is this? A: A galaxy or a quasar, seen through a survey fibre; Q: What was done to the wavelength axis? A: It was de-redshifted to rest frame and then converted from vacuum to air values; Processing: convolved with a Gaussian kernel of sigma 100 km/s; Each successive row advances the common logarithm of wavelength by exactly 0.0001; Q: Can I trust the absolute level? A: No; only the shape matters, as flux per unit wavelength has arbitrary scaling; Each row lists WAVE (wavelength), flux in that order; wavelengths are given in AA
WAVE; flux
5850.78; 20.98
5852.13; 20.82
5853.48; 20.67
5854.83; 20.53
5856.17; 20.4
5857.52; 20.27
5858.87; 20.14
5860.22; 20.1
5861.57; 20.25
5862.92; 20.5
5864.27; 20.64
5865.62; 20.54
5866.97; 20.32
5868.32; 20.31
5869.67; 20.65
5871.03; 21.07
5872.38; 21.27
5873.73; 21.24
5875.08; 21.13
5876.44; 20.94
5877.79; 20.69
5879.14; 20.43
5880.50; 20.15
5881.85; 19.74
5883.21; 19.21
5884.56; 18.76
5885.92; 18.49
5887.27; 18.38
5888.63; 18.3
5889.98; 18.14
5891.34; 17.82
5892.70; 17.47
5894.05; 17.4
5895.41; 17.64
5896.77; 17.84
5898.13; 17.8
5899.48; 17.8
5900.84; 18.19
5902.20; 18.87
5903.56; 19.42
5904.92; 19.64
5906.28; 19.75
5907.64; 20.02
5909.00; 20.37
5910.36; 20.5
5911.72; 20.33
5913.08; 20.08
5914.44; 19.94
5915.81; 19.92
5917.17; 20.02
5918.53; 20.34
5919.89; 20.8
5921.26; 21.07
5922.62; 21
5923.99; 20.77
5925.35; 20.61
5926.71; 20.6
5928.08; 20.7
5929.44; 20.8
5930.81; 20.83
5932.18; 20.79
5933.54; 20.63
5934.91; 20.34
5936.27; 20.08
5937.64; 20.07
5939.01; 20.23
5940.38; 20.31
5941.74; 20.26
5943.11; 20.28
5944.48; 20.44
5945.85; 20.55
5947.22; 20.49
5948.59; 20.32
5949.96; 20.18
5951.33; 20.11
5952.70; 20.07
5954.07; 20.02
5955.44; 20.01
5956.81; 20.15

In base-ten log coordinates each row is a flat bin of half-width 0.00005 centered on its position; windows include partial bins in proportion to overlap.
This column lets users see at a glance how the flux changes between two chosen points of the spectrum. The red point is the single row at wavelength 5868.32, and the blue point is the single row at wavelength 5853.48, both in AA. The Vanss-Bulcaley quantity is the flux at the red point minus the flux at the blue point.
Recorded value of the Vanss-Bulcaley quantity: -0.4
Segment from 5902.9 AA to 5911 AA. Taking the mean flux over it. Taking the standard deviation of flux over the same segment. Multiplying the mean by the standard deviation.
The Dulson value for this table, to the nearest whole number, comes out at 8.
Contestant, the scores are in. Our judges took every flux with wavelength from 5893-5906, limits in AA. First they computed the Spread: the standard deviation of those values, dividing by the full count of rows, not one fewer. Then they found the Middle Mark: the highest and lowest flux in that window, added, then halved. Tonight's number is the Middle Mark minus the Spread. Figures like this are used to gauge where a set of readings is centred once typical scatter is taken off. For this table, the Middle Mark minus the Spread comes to 17.7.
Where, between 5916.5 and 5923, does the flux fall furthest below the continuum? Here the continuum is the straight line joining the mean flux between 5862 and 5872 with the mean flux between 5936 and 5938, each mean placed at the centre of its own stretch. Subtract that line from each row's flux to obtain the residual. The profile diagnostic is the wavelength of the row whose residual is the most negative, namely 5917.17 AA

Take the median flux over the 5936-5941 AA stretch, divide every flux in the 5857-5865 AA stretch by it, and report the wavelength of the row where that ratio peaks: 5864.27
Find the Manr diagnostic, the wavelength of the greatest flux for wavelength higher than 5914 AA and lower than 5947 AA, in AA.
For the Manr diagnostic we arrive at 5921.26 AA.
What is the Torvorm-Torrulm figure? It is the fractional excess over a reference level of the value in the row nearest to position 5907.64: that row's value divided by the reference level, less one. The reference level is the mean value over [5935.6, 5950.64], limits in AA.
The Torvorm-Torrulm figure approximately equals -0.013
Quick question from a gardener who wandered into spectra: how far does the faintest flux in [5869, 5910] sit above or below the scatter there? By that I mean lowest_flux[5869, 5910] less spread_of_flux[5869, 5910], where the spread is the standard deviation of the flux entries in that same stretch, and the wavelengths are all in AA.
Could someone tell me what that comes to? 16.1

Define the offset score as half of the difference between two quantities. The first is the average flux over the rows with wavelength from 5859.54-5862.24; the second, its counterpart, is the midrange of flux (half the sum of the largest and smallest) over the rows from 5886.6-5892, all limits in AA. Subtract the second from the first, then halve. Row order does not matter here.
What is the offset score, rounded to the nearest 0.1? 1.0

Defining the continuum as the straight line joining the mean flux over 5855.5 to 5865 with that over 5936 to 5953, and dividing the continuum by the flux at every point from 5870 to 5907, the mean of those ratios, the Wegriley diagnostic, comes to 1.06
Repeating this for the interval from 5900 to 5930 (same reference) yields 1.01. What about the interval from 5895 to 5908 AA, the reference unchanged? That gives 1.09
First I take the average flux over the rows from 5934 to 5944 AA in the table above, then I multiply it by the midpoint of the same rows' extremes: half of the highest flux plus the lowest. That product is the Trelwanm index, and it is 409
